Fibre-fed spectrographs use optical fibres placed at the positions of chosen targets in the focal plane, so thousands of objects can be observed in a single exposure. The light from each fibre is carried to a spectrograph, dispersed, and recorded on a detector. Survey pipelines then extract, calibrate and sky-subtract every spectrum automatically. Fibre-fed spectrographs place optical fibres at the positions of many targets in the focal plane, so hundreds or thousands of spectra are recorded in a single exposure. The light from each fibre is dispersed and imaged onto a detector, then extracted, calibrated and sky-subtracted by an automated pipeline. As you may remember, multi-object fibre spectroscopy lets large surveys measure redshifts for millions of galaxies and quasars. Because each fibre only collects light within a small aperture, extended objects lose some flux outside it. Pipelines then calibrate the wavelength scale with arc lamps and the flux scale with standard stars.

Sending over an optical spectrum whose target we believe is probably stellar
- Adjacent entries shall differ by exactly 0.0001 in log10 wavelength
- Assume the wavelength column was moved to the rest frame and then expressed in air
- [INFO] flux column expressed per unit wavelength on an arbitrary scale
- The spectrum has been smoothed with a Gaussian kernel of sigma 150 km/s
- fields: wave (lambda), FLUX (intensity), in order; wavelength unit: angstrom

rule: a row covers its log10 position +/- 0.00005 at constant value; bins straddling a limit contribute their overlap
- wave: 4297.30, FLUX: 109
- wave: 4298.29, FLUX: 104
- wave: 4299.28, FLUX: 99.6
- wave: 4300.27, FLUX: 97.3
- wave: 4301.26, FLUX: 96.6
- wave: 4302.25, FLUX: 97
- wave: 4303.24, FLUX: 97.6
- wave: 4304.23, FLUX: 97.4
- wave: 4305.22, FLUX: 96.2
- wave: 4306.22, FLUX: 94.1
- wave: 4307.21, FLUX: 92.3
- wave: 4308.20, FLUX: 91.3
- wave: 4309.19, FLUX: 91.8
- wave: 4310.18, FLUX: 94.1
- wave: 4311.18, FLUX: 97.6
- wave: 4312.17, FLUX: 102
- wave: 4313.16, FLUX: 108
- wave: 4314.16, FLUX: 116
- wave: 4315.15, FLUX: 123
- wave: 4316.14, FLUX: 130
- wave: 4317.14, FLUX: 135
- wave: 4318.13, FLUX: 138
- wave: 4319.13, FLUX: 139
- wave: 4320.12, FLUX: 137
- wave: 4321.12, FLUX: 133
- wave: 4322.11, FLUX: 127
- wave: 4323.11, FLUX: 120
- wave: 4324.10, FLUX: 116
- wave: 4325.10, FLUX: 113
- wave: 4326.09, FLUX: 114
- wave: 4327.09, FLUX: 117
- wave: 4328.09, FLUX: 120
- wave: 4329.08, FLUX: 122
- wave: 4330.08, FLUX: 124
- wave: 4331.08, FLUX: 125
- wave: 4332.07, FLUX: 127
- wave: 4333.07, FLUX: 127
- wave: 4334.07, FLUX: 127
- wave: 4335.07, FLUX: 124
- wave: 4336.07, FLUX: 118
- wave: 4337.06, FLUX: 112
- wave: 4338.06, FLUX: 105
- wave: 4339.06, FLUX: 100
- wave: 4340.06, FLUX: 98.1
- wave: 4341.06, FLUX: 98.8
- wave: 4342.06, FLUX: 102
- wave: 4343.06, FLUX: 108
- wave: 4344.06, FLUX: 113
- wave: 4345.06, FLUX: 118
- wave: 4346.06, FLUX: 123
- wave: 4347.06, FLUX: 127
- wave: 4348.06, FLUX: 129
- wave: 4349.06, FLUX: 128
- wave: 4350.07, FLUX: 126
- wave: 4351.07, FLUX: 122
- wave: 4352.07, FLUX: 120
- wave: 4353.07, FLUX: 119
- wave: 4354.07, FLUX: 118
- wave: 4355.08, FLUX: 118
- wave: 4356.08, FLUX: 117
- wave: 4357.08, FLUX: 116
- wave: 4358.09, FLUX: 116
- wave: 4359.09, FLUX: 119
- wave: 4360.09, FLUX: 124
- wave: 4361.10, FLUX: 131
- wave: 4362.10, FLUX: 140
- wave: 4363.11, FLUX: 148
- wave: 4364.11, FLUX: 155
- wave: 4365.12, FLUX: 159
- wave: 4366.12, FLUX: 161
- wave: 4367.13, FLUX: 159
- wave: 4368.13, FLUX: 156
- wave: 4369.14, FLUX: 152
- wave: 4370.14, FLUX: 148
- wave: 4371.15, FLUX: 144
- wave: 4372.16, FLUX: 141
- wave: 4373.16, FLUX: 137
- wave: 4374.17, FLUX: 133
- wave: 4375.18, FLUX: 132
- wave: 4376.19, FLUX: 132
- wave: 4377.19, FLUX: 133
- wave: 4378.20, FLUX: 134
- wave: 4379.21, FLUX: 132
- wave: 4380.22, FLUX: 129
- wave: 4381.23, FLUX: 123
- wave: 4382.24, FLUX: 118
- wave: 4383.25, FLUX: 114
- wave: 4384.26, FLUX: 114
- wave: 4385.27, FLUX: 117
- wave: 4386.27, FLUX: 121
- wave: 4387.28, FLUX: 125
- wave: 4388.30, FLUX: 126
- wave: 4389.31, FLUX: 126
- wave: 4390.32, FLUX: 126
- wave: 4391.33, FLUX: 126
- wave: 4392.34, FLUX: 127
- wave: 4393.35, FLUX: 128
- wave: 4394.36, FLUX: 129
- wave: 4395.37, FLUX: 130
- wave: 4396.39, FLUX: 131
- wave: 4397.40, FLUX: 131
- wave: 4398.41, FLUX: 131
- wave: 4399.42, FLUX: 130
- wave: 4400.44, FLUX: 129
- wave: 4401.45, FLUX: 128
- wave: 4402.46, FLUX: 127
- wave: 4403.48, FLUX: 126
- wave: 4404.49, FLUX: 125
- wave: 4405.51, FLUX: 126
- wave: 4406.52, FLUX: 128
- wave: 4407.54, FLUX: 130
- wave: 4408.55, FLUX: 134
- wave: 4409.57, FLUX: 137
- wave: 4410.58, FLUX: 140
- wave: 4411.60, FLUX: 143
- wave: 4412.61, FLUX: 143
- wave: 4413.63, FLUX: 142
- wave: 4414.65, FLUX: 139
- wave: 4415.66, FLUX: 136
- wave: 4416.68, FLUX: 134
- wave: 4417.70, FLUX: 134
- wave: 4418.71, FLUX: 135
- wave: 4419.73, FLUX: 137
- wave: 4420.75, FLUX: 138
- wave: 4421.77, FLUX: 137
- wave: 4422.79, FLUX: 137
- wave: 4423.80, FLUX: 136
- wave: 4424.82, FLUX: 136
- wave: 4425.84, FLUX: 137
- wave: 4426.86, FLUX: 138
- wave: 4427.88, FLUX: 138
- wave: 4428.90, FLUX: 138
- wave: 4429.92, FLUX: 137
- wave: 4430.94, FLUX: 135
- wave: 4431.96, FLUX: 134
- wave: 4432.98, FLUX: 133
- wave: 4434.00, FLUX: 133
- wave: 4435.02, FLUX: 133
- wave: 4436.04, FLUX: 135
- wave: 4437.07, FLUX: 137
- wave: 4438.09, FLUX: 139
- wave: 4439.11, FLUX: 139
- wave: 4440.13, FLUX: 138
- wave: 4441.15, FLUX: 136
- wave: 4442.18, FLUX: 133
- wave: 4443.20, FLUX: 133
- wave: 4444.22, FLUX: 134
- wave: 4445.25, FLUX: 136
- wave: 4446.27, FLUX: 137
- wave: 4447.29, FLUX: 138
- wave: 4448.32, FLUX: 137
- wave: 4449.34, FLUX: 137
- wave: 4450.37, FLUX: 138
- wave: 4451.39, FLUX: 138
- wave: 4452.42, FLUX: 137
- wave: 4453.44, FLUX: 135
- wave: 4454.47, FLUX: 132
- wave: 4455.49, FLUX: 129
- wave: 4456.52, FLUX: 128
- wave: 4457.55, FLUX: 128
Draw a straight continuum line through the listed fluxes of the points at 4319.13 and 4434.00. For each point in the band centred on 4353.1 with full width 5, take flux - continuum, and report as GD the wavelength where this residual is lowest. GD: 4354.07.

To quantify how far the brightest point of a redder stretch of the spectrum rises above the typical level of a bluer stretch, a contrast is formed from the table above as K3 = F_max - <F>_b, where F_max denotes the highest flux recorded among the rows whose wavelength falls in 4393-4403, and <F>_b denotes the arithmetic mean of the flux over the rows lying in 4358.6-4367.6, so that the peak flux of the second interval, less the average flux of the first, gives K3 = -13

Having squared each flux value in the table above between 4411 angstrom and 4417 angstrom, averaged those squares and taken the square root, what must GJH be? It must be 140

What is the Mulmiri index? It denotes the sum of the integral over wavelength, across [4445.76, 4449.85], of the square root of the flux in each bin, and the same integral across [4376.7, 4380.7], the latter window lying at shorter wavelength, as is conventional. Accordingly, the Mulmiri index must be 94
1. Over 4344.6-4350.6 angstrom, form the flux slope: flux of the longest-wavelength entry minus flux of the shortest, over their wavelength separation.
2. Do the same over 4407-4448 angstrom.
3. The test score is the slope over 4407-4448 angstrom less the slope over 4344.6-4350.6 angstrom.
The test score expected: -1.4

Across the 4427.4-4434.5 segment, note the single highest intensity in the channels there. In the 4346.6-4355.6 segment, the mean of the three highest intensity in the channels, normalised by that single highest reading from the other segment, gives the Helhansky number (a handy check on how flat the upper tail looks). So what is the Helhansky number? 0.93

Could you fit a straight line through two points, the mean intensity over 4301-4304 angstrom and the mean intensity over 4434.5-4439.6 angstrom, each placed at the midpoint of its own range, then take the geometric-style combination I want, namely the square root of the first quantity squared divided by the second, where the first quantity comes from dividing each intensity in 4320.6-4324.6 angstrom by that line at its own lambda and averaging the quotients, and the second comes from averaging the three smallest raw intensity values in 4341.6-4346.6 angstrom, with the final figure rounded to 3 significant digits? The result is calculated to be 0.116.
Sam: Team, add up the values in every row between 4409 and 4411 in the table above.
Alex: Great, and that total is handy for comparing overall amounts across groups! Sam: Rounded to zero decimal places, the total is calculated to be 277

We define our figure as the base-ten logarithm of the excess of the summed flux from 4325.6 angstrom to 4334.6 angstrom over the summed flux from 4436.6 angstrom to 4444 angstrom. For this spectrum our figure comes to 2.2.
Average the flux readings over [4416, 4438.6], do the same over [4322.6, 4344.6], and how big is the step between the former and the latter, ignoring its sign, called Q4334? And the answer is 21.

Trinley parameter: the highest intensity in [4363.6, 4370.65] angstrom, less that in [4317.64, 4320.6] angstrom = 22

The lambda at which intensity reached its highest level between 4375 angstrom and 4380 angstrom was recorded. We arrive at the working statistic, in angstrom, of 4378.20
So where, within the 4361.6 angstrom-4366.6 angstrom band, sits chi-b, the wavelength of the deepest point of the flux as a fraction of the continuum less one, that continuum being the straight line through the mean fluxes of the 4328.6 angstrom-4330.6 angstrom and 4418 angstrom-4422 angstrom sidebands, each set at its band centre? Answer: 4362.10 angstrom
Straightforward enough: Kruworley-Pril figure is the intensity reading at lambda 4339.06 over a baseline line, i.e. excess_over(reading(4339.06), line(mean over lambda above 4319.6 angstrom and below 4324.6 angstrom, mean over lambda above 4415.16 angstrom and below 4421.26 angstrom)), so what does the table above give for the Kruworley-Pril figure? -28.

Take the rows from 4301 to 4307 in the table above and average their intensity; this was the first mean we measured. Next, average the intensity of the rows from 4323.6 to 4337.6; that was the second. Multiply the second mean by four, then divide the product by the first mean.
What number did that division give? 5.0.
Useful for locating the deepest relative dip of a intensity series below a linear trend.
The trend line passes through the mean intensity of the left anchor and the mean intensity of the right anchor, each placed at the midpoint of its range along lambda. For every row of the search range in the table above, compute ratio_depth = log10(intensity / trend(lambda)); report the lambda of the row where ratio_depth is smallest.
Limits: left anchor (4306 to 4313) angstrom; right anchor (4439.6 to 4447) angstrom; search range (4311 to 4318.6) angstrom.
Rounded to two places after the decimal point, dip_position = 4311.18 angstrom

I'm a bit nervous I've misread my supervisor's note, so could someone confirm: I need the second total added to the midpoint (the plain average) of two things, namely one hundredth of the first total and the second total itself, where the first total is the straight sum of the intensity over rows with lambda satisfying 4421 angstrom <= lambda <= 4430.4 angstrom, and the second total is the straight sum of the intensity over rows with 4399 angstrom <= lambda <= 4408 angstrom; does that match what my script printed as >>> 1730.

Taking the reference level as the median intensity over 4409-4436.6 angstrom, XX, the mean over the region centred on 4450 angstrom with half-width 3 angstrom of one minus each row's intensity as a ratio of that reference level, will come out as 0.00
